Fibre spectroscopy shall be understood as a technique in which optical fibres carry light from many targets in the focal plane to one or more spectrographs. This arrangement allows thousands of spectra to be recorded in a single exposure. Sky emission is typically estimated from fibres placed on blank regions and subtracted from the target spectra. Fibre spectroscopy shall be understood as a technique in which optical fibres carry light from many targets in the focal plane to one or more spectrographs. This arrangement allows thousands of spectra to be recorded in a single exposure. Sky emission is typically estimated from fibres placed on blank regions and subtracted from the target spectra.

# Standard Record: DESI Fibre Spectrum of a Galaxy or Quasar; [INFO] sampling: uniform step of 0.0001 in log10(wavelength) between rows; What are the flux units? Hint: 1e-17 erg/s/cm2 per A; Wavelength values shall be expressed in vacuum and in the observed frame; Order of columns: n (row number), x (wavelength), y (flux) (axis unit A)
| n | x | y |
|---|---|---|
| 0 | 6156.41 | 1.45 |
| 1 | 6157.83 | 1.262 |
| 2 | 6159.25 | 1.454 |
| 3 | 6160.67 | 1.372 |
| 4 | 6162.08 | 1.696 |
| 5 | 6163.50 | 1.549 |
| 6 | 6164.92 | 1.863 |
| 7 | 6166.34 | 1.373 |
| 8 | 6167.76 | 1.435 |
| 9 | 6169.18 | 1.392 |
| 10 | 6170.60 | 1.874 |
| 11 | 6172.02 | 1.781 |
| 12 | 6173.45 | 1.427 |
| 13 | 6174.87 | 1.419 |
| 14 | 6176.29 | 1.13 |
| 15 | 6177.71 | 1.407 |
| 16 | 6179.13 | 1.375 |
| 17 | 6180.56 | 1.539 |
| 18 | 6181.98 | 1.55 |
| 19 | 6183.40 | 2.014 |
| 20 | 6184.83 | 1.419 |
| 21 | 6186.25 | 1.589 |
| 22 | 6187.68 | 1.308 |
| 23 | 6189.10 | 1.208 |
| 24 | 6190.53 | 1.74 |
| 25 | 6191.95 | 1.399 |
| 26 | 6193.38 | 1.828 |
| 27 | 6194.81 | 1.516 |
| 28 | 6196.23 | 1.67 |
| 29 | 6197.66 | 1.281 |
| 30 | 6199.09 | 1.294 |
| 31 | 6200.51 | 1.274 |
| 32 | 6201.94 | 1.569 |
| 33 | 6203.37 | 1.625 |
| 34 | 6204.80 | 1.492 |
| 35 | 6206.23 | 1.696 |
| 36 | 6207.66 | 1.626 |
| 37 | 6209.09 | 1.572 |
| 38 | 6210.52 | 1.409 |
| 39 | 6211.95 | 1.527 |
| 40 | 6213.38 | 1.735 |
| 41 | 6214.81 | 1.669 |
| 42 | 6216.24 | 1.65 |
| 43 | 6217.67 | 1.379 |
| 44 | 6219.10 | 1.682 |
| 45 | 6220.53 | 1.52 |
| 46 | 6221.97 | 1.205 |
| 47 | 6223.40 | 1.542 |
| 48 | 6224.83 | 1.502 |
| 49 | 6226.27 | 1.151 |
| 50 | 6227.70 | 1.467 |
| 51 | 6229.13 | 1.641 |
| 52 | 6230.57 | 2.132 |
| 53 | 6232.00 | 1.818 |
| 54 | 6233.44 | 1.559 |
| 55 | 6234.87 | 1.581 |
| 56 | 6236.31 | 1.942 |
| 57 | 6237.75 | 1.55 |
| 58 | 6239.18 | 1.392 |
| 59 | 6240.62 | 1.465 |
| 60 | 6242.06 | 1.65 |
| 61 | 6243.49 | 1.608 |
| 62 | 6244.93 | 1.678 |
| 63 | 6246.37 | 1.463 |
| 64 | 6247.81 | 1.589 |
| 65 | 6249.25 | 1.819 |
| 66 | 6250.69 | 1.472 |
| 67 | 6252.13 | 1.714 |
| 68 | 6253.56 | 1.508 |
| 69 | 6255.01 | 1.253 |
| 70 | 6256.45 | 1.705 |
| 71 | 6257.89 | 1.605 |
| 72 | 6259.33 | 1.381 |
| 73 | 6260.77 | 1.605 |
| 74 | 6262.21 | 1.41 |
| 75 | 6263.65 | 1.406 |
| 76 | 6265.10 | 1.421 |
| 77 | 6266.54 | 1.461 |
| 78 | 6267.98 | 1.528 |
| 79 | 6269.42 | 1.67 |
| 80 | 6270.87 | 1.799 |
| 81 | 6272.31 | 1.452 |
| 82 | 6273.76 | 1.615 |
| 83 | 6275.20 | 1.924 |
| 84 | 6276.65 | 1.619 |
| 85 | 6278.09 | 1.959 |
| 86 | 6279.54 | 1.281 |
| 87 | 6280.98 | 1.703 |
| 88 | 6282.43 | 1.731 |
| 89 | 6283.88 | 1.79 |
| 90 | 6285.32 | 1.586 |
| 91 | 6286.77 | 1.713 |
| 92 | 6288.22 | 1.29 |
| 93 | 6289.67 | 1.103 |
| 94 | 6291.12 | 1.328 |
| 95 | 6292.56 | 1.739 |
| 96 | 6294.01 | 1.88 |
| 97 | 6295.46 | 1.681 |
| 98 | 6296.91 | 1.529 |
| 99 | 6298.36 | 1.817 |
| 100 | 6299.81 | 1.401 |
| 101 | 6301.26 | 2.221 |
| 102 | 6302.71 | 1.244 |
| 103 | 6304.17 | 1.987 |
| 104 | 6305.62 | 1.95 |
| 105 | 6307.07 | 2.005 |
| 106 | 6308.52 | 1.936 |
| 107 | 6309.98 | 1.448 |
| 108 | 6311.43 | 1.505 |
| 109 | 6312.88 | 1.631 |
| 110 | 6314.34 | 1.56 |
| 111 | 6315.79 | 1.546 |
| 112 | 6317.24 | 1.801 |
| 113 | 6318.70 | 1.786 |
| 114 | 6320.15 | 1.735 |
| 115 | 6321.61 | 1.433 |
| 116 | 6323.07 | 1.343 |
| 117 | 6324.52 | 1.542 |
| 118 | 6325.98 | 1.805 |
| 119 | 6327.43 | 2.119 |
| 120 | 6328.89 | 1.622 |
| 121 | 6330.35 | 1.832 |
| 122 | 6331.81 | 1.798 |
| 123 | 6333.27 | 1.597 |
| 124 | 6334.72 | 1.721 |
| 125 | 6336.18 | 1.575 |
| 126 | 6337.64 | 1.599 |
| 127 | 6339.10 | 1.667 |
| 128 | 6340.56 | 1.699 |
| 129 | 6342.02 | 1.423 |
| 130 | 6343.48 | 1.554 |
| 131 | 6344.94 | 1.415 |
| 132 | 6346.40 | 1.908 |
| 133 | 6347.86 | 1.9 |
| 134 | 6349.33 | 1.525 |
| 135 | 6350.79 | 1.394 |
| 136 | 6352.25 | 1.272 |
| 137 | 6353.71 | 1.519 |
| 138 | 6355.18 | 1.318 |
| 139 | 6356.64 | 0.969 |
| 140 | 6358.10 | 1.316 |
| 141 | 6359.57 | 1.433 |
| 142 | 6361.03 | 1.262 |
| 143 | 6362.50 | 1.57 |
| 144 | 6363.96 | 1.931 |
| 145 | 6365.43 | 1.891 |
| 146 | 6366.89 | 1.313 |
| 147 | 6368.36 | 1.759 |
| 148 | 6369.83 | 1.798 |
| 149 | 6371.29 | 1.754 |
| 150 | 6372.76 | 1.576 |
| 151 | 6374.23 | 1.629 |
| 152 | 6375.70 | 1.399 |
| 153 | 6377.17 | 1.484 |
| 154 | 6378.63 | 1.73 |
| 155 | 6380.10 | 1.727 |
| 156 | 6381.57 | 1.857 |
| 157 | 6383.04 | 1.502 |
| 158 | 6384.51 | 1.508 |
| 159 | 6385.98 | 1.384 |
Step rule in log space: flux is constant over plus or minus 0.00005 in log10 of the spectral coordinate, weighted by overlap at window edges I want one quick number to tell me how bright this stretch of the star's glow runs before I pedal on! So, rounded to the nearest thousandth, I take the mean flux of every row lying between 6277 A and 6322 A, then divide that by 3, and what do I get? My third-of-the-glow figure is 0.552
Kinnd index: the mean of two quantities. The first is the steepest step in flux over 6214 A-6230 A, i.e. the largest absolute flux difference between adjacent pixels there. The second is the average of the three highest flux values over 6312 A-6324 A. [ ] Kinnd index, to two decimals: 1.06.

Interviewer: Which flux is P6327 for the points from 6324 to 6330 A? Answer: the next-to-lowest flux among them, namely 1.622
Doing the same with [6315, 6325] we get 1.433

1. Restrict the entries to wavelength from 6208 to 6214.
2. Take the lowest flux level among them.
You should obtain 1.409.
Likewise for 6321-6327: 1.343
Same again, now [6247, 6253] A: 1.472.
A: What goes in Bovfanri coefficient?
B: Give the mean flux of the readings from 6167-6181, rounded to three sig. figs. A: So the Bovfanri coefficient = 1.48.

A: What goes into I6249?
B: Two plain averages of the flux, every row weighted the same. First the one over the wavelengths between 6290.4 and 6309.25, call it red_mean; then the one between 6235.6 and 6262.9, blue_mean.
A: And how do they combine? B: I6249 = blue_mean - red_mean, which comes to -0.18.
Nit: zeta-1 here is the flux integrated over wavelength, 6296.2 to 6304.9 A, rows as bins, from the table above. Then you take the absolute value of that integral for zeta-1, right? 14.8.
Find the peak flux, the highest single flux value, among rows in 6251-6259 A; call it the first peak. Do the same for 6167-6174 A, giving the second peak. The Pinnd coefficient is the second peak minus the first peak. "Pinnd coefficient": 0.2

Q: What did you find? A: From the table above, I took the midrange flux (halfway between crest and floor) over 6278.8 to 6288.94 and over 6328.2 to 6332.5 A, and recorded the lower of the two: 1.54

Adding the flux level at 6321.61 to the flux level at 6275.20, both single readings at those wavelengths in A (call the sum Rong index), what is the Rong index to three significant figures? 3.36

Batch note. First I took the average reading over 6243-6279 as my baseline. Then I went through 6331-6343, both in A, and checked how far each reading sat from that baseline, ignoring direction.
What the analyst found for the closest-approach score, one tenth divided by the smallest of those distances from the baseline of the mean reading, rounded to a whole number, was 10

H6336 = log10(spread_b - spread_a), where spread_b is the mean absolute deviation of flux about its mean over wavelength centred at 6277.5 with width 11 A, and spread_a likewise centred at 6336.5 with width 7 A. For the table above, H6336 -0.92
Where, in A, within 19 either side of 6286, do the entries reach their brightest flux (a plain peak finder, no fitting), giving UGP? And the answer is 6301.26 A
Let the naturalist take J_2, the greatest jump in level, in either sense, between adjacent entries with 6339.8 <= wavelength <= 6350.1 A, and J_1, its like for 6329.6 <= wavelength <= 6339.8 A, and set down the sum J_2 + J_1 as 0.69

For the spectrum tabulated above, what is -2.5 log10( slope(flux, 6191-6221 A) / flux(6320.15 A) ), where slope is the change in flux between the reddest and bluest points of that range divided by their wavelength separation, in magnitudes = 6.5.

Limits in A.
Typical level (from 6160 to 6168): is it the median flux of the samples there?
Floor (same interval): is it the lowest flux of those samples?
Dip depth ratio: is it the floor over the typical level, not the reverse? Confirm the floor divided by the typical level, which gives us 0.92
